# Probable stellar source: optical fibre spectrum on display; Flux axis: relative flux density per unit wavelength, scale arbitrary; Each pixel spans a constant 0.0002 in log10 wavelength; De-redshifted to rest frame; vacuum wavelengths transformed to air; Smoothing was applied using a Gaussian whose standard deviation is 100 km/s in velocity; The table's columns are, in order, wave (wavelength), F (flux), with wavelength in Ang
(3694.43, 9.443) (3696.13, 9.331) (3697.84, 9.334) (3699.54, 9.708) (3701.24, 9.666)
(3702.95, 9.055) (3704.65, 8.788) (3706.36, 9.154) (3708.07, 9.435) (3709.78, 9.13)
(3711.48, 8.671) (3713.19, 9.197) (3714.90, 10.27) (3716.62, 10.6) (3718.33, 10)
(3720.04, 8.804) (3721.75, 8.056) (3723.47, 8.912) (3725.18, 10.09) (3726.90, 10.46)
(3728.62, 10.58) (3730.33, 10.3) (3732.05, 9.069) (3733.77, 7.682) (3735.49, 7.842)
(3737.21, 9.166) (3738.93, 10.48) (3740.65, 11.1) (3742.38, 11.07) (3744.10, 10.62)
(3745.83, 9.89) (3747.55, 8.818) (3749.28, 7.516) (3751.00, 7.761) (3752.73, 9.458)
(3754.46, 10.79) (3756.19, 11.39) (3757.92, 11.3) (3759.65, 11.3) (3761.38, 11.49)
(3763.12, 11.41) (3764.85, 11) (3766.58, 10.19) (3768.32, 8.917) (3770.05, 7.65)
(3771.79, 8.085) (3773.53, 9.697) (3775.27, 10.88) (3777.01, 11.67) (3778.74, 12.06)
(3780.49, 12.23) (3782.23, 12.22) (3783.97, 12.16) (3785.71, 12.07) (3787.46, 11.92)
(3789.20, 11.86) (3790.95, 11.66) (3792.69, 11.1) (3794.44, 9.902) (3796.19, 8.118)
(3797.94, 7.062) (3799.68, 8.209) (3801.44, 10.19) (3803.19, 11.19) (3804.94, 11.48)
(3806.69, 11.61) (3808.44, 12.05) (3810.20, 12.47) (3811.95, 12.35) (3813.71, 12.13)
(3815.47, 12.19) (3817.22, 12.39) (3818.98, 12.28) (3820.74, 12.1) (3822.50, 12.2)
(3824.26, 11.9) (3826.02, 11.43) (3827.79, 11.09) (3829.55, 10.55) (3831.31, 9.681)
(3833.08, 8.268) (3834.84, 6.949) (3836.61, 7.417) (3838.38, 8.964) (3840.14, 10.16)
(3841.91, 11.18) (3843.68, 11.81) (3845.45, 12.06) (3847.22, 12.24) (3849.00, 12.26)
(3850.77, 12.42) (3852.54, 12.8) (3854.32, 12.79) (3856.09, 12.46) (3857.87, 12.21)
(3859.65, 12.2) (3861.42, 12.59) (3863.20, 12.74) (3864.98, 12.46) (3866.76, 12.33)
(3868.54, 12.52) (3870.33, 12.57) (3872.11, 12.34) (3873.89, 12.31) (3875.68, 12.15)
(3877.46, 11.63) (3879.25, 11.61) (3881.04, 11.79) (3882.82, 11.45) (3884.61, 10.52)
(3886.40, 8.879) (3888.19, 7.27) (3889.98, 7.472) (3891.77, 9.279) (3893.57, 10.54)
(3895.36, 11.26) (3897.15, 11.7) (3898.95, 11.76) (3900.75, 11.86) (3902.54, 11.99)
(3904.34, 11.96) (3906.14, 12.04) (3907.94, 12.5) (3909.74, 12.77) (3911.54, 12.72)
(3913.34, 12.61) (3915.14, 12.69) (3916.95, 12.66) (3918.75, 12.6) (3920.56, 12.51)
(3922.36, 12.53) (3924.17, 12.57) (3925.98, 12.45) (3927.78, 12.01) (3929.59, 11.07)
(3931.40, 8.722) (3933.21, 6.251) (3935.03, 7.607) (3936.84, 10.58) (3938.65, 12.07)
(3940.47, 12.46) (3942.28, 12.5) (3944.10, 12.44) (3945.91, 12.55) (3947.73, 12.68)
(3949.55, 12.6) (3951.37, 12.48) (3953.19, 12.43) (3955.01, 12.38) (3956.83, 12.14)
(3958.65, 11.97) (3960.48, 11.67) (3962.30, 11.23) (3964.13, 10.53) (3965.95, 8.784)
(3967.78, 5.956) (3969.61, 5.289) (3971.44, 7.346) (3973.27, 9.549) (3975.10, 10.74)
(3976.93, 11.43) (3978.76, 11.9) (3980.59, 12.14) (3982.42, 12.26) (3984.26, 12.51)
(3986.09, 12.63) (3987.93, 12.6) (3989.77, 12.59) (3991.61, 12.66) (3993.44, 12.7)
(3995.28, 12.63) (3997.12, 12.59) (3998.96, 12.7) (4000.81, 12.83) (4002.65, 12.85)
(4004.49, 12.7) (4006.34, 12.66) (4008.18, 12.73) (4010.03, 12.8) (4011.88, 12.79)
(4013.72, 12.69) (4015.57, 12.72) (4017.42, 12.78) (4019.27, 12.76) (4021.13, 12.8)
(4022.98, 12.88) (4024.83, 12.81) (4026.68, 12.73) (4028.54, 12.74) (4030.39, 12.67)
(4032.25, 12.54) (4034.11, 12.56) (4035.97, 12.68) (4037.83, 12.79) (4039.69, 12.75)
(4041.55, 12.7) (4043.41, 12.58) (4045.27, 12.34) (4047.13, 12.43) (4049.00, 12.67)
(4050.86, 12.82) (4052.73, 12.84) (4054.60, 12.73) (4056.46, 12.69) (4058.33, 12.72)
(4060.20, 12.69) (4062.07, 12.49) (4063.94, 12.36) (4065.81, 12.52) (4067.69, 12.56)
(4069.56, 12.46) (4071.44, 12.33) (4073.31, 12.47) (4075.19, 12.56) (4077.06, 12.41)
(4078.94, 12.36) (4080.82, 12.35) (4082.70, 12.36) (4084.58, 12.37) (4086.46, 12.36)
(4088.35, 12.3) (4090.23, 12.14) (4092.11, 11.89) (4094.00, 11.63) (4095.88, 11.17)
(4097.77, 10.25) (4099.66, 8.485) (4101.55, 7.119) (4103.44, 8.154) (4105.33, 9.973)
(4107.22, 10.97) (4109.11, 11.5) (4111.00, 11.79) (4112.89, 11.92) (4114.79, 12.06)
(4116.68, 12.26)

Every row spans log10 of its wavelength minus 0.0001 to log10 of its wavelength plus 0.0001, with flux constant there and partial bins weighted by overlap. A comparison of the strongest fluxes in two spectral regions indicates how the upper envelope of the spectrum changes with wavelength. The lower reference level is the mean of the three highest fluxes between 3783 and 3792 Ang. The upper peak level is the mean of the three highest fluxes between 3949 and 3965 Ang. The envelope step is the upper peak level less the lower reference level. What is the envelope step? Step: 0.5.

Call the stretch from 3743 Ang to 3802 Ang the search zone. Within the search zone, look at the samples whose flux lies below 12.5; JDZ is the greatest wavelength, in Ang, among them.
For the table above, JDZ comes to 3801.44 Ang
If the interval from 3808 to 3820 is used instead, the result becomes 3818.98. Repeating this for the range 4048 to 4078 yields 4077.06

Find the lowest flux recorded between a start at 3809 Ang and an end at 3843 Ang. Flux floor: 6.949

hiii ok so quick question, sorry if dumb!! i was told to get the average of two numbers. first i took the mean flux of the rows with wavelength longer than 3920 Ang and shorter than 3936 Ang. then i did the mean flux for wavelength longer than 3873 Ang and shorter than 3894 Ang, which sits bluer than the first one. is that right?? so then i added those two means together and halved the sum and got 10.5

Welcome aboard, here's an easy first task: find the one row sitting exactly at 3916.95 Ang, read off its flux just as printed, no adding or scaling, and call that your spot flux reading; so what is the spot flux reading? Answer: 12.66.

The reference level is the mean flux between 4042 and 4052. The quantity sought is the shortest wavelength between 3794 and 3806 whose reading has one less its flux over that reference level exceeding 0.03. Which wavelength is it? 3794.44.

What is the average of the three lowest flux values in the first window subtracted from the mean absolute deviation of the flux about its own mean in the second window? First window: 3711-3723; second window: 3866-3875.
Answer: -8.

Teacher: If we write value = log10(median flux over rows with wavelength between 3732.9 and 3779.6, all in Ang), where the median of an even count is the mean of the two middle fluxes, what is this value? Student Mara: 1.02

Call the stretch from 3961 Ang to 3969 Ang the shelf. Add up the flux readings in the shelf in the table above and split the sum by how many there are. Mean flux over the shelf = 9.1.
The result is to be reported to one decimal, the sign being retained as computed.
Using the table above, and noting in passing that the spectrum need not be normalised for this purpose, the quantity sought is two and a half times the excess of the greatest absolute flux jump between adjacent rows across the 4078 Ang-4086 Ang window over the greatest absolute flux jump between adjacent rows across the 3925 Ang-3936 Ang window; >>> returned -6.2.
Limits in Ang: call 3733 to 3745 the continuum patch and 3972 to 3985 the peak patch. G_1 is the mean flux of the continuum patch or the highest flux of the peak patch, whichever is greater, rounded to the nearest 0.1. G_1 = 12.5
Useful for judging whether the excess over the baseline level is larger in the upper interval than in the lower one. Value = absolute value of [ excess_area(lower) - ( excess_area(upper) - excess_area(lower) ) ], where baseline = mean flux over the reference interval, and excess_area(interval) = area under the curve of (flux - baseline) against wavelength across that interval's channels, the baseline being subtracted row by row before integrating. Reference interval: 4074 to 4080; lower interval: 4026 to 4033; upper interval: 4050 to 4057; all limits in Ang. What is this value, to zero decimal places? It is 1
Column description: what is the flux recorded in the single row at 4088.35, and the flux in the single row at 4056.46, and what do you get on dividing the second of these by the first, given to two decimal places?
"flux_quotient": 1.03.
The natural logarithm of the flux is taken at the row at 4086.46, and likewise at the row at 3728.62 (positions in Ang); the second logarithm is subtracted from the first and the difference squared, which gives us 0.024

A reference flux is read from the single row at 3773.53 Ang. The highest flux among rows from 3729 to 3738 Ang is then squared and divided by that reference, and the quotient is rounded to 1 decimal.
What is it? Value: 10.9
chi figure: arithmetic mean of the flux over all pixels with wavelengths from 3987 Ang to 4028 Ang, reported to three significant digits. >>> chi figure 12.7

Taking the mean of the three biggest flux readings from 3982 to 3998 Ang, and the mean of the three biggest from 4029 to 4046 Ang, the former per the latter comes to 0.99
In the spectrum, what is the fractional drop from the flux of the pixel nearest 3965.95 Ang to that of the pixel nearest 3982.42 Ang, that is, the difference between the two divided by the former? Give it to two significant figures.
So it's -0.40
